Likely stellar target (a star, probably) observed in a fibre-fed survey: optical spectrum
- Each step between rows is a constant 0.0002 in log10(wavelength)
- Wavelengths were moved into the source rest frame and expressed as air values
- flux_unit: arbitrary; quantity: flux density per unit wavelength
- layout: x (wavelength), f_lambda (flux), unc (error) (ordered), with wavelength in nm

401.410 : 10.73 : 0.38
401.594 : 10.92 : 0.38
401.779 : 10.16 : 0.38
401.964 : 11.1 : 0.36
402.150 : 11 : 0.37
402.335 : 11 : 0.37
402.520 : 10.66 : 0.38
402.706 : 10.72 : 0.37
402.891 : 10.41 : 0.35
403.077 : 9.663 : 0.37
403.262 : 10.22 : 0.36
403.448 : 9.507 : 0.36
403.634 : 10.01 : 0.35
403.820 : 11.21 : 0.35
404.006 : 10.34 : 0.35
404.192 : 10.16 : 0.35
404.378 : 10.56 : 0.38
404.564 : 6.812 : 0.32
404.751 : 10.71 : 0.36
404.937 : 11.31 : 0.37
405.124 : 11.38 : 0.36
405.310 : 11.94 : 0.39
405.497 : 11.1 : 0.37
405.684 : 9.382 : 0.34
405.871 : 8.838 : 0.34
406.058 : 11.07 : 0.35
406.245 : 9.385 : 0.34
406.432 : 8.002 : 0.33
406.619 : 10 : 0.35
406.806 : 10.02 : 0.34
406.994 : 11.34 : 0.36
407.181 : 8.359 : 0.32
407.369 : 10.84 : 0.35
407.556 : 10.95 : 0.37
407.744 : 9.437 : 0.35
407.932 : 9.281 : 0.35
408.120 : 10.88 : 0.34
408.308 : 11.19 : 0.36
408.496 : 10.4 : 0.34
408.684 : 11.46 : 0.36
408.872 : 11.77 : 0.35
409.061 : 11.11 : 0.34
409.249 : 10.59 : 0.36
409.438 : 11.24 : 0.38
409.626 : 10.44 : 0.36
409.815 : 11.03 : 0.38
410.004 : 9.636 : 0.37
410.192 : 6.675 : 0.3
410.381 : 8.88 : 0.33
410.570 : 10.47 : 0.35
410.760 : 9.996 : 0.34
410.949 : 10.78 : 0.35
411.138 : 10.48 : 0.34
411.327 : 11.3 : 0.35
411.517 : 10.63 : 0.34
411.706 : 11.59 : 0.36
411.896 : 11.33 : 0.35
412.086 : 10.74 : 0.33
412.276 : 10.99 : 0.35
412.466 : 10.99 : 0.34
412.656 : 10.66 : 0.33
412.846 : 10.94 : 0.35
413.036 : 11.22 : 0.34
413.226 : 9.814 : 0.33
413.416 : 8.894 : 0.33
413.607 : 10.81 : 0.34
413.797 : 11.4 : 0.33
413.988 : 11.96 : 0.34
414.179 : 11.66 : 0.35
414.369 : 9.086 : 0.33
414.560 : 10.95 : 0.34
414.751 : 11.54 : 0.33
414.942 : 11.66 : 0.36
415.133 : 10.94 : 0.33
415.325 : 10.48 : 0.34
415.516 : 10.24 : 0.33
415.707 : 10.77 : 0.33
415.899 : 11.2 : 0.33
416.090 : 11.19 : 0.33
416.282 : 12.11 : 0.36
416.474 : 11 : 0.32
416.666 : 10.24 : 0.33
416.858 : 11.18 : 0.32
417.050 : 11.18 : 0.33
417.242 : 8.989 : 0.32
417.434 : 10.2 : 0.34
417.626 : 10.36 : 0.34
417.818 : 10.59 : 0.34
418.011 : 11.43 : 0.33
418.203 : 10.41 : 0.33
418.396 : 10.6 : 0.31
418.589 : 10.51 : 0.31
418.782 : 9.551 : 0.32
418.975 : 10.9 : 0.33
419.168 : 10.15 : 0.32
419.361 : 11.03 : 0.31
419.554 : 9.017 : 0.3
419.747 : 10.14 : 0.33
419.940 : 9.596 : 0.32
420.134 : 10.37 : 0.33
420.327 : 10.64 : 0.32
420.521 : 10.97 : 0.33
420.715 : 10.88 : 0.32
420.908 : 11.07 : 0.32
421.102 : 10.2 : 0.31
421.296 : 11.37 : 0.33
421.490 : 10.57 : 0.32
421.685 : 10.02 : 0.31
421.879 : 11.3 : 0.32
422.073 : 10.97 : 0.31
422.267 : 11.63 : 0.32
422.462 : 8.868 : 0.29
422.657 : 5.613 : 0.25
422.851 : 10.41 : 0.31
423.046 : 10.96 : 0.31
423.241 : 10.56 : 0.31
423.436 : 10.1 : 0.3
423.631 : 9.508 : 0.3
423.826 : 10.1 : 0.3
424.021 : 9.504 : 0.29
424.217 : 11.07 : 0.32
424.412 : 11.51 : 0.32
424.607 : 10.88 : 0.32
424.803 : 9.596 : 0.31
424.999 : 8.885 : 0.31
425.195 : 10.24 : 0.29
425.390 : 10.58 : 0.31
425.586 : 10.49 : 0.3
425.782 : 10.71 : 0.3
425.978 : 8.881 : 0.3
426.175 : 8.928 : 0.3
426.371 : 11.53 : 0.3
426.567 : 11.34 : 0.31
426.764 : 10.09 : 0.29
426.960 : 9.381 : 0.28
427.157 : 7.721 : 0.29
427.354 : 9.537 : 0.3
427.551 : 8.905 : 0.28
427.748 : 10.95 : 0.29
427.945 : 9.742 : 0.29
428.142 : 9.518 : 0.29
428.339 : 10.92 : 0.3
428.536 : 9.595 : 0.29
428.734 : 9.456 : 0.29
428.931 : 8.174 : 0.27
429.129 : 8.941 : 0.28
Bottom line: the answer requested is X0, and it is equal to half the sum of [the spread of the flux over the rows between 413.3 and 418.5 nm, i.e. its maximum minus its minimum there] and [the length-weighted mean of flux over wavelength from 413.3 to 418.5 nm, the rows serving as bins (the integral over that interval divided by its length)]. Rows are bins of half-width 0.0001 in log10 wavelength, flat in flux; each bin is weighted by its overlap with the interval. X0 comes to 7.00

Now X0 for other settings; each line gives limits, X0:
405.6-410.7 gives 7.60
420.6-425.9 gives 8.15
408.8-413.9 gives 7.81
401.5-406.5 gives 7.71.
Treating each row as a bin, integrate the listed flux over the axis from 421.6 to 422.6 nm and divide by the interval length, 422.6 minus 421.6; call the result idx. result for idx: 10.4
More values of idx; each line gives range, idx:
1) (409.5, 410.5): 9.4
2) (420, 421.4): 10.8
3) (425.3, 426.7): 10.3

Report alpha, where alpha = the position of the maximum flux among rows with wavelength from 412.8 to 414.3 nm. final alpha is 413.988 nm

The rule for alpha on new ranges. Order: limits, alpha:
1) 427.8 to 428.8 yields 428.339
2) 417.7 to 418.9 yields 418.011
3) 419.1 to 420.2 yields 419.361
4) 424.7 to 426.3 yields 425.782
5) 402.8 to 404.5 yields 403.820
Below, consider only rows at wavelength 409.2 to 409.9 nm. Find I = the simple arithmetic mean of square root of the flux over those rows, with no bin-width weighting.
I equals 3.29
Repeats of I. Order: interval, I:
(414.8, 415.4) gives 3.32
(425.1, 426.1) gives 3.19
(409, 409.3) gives 3.29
